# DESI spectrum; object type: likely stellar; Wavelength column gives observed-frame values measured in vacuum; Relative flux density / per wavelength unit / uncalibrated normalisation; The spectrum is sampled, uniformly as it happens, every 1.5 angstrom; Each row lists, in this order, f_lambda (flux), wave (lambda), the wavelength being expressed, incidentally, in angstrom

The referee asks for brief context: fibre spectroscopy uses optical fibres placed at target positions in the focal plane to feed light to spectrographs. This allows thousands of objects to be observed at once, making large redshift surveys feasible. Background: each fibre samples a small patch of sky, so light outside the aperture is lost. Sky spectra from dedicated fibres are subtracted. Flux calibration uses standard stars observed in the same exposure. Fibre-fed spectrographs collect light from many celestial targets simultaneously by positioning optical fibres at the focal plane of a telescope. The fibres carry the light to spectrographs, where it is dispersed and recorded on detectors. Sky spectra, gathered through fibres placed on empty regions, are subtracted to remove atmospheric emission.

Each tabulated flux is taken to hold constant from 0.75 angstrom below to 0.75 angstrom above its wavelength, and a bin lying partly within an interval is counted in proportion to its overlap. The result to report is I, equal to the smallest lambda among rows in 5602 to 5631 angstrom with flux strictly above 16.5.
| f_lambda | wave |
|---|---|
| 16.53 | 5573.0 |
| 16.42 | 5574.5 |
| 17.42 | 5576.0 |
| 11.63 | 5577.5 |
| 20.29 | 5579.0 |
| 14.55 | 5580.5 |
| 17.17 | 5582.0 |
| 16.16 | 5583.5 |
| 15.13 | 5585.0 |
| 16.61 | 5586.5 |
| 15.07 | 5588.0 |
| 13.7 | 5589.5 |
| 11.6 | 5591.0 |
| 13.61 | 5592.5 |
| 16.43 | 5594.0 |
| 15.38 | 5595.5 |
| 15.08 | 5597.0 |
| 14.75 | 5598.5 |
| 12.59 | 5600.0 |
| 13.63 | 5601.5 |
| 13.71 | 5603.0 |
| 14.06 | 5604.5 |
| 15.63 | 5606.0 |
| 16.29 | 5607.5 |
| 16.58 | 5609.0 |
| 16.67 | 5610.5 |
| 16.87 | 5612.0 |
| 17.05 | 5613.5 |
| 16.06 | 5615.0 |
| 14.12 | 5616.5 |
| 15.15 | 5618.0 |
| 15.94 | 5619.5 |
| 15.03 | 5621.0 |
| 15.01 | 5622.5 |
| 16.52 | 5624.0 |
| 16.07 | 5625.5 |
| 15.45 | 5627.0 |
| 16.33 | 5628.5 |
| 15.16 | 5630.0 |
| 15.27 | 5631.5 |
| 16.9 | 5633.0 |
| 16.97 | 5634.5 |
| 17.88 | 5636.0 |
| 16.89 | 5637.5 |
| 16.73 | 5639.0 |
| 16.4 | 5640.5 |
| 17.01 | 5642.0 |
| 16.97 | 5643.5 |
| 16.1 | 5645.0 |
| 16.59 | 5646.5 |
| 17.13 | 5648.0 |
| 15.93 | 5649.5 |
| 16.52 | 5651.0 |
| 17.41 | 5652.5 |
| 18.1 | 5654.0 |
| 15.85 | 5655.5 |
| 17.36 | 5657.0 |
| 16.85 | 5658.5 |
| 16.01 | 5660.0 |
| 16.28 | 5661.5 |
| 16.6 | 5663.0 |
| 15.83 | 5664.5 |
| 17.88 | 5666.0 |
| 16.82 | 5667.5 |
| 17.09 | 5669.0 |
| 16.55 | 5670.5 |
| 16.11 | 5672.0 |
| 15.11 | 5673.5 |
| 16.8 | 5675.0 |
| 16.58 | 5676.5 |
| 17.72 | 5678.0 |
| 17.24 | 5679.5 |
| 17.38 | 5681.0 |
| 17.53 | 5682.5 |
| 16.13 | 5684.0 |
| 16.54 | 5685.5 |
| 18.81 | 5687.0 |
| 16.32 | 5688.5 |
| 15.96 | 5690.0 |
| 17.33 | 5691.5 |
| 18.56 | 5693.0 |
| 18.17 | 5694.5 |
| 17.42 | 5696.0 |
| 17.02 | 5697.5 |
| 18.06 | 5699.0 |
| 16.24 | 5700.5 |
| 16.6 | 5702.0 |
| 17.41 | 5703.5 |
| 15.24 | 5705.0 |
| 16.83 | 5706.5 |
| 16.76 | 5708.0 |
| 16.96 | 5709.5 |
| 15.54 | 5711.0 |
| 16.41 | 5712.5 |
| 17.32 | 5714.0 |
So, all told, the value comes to 5609.0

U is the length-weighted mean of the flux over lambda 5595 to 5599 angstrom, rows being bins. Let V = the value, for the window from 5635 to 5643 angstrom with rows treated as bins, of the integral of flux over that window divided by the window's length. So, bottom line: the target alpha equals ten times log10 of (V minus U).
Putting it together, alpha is 3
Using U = 15.1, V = 17.0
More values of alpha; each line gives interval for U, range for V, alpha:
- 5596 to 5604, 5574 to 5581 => 3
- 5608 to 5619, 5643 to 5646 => -4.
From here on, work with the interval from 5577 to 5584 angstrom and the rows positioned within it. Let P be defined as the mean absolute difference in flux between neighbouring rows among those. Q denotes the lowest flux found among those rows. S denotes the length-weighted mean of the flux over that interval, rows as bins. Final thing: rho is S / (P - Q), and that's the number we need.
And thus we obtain -2.26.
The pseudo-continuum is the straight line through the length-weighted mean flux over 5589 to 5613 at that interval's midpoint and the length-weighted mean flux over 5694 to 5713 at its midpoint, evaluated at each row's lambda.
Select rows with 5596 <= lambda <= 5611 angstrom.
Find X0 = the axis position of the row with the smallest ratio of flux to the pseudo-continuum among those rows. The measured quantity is 5600.0 angstrom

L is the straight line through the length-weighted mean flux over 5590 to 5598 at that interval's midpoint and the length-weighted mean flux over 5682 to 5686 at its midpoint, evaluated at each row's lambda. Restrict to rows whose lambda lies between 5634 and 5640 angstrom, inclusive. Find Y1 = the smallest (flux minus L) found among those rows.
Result 1.2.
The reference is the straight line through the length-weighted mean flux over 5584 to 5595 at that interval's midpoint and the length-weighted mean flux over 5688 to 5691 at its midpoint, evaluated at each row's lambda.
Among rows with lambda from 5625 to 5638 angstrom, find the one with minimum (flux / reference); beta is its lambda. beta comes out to 5630.0 angstrom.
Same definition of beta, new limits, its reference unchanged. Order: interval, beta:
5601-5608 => 5601.5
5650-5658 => 5655.5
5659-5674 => 5673.5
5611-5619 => 5616.5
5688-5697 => 5690.0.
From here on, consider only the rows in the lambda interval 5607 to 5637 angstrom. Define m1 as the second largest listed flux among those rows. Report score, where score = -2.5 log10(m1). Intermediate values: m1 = 17.05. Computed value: -3.08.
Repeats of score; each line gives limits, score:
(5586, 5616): -3.07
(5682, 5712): -3.17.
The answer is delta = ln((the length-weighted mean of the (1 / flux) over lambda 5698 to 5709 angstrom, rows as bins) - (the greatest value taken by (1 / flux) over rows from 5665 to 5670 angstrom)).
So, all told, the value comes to -7.8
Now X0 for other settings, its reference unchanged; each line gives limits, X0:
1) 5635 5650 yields 5649.5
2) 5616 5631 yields 5616.5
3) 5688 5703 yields 5690.0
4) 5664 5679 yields 5673.5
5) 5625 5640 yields 5630.0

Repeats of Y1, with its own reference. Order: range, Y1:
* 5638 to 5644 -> 0.8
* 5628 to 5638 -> -0.2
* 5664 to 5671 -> -0.4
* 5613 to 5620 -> -0.9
